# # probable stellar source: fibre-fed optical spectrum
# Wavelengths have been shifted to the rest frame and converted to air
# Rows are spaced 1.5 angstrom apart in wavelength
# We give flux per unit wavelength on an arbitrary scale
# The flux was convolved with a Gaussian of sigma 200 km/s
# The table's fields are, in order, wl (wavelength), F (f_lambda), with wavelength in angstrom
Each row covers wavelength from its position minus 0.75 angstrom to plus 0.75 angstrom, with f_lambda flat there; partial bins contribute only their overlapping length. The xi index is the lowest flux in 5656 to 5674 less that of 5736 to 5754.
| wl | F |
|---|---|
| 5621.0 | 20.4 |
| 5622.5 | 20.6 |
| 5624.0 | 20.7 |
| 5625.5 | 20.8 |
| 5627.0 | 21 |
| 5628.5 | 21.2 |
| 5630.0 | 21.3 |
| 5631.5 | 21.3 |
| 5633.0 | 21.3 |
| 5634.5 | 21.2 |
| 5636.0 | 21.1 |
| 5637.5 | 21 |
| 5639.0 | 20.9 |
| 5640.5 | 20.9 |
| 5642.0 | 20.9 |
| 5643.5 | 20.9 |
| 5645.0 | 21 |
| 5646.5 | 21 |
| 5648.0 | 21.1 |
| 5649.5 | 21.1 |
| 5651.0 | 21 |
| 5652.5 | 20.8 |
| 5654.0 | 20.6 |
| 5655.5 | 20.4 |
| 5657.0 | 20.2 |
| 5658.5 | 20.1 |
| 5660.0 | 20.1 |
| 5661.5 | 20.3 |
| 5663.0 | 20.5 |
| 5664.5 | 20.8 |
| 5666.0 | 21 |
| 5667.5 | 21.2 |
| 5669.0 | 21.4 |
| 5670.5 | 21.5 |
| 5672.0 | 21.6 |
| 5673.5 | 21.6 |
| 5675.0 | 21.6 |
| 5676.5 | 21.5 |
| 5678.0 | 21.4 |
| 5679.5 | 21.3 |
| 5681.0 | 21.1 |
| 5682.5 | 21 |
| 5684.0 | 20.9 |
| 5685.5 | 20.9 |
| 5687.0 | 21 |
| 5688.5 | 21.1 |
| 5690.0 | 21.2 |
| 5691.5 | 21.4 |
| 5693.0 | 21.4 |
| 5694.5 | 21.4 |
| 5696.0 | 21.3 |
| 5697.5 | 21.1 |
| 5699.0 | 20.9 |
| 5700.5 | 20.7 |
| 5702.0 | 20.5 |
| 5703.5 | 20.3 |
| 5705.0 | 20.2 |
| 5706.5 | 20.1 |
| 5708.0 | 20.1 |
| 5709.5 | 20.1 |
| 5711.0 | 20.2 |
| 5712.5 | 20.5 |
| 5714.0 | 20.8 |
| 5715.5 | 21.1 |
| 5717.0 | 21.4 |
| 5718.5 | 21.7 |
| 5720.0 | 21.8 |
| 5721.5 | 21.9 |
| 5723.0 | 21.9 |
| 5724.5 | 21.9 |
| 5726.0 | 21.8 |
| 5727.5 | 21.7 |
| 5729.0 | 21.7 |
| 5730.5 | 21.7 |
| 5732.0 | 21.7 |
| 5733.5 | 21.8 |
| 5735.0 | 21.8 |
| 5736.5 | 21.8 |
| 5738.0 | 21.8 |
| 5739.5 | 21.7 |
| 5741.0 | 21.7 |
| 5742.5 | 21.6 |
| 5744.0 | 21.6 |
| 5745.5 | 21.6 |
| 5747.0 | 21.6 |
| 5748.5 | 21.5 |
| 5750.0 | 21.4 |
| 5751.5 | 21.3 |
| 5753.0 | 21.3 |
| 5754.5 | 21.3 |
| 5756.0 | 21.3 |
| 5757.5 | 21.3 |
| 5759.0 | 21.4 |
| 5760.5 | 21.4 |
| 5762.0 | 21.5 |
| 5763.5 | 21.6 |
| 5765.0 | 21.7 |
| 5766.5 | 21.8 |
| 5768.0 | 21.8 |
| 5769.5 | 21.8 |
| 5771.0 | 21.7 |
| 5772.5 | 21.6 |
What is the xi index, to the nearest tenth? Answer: -1.2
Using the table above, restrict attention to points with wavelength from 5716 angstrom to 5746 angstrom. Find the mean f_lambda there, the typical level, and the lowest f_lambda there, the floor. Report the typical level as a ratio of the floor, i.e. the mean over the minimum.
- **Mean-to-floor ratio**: 1.02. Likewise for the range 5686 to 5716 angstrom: 1.03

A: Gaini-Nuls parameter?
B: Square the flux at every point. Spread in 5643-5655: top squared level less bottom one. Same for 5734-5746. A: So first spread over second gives 2.40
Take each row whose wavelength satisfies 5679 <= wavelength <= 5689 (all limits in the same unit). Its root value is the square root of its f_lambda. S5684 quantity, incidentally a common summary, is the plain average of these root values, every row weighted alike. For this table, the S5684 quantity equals 4.59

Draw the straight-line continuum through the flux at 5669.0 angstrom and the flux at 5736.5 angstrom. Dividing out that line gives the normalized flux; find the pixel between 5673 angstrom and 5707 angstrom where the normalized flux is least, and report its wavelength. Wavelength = 5706.5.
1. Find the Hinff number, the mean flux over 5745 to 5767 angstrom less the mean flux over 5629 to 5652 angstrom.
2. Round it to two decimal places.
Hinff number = 0.40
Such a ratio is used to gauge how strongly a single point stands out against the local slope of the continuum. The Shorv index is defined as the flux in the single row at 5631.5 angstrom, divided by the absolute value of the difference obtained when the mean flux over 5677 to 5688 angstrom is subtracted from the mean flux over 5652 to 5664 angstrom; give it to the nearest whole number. 30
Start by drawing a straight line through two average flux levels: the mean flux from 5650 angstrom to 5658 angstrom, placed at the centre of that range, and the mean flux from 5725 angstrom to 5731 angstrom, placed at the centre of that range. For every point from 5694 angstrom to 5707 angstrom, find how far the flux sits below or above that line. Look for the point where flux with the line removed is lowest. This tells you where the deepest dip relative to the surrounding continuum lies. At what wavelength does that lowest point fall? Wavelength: 5706.5 angstrom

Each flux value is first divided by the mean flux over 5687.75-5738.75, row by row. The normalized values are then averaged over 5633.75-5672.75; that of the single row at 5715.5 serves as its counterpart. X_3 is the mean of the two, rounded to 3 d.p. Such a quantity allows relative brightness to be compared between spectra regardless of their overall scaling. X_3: 0.990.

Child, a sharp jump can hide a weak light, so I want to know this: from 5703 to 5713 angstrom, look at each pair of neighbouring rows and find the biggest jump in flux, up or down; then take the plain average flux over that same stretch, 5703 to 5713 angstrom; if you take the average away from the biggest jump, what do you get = -19.9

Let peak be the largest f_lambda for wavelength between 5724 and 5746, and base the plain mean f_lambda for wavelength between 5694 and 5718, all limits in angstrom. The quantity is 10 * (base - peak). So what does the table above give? -12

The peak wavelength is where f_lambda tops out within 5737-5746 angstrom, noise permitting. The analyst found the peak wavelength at 5738.0 angstrom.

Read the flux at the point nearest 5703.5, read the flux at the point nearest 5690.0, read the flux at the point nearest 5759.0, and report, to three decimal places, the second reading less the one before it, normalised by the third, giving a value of 0.042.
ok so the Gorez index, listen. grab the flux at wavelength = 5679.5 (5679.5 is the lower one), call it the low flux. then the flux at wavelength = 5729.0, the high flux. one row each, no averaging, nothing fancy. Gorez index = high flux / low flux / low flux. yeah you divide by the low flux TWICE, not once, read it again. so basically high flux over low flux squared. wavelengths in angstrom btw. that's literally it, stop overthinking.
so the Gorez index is 0.0478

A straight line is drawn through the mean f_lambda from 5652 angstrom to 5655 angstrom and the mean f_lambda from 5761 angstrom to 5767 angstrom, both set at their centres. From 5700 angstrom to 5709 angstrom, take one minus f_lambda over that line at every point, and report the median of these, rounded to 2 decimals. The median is 0.04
